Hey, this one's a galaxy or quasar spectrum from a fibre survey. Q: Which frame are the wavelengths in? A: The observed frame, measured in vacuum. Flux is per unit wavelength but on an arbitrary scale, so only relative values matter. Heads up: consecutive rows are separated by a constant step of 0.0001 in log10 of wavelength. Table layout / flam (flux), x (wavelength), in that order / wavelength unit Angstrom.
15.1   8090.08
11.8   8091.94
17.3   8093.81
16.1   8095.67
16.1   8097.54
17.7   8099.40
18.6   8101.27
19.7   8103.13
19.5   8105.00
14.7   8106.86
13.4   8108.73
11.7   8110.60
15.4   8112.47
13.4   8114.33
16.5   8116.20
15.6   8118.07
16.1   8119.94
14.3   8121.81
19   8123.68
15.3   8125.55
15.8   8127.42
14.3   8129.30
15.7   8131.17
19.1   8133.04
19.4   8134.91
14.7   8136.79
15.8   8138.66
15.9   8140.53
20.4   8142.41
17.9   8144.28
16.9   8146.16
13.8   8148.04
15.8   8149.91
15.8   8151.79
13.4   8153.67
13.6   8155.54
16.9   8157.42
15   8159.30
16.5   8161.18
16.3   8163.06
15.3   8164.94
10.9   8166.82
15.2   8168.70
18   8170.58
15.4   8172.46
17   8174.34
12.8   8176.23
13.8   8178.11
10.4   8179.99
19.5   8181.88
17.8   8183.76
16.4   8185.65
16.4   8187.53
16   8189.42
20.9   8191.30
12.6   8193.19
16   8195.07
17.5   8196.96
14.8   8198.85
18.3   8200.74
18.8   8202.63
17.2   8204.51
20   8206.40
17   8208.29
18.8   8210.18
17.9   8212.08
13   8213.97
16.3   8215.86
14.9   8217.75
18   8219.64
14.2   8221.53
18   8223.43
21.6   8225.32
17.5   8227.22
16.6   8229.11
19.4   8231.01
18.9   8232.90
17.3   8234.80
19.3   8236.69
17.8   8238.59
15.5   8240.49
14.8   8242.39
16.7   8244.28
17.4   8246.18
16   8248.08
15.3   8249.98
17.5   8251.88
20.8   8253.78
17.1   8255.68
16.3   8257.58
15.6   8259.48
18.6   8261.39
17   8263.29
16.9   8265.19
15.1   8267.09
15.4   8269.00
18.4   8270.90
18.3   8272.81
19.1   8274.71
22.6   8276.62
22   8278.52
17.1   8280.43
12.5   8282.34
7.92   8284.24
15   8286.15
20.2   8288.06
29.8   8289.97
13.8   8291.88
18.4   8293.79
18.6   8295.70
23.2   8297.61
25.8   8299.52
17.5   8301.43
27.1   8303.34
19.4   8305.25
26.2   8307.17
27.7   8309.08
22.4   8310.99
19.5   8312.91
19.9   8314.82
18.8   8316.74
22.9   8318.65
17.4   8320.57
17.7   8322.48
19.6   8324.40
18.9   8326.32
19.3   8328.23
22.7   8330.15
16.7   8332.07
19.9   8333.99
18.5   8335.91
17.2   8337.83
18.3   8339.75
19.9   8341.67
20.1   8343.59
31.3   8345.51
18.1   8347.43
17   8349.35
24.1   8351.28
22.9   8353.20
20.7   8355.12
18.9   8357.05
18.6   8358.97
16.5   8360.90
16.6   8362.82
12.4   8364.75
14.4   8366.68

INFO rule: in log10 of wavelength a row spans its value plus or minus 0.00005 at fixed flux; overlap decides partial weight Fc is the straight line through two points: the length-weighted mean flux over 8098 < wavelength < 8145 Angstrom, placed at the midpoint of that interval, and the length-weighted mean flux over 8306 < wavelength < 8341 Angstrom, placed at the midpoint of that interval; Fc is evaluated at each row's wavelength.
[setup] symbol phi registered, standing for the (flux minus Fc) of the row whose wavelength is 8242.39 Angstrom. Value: -3.9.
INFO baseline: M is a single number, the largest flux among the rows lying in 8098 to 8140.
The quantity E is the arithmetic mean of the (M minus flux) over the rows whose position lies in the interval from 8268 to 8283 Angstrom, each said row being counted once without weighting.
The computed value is 1.5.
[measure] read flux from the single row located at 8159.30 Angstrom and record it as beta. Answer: 15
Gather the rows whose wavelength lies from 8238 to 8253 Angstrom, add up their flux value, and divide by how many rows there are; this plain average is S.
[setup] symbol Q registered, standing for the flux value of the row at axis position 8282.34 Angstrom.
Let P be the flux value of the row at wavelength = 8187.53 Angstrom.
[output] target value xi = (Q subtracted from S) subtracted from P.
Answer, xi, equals 13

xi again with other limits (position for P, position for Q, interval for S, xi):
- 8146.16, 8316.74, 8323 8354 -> 15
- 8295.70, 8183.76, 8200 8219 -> 19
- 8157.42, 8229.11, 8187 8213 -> 16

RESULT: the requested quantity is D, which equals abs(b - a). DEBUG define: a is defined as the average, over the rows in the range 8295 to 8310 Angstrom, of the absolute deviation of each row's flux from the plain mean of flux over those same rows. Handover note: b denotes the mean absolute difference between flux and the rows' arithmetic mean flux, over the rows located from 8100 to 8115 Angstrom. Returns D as 0.9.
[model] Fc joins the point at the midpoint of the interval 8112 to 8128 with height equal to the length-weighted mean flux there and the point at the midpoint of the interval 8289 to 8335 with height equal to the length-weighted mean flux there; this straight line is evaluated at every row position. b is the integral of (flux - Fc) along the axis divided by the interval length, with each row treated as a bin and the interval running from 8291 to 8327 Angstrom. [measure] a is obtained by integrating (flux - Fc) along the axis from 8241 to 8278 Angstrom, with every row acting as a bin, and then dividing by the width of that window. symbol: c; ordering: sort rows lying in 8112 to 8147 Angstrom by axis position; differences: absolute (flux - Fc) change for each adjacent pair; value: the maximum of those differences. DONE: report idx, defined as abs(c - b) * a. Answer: -11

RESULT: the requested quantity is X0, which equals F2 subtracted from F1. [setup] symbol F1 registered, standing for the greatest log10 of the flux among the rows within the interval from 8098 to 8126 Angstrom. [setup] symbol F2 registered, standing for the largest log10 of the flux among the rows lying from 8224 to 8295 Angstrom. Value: -0.180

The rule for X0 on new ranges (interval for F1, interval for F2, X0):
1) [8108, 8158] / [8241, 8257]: -0.008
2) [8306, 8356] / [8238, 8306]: 0.021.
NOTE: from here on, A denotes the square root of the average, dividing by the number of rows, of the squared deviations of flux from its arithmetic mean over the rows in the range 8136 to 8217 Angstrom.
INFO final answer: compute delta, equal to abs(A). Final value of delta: 2.3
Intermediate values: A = 2.3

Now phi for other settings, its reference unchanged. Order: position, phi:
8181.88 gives 2.0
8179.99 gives -7.1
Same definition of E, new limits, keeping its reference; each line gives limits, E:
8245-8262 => 2.5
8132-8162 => 3.4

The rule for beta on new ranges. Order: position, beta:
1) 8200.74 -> 18.3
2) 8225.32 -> 21.6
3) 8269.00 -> 15.4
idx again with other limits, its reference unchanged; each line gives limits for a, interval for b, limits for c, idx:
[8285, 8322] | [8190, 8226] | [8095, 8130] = 2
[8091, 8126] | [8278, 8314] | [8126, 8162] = 3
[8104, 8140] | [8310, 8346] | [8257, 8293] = 0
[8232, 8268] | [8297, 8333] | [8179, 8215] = -20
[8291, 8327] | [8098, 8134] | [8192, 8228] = 0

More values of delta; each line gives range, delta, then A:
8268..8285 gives 4.3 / 4.3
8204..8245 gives 2.0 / 2.0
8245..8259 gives 1.6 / 1.6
